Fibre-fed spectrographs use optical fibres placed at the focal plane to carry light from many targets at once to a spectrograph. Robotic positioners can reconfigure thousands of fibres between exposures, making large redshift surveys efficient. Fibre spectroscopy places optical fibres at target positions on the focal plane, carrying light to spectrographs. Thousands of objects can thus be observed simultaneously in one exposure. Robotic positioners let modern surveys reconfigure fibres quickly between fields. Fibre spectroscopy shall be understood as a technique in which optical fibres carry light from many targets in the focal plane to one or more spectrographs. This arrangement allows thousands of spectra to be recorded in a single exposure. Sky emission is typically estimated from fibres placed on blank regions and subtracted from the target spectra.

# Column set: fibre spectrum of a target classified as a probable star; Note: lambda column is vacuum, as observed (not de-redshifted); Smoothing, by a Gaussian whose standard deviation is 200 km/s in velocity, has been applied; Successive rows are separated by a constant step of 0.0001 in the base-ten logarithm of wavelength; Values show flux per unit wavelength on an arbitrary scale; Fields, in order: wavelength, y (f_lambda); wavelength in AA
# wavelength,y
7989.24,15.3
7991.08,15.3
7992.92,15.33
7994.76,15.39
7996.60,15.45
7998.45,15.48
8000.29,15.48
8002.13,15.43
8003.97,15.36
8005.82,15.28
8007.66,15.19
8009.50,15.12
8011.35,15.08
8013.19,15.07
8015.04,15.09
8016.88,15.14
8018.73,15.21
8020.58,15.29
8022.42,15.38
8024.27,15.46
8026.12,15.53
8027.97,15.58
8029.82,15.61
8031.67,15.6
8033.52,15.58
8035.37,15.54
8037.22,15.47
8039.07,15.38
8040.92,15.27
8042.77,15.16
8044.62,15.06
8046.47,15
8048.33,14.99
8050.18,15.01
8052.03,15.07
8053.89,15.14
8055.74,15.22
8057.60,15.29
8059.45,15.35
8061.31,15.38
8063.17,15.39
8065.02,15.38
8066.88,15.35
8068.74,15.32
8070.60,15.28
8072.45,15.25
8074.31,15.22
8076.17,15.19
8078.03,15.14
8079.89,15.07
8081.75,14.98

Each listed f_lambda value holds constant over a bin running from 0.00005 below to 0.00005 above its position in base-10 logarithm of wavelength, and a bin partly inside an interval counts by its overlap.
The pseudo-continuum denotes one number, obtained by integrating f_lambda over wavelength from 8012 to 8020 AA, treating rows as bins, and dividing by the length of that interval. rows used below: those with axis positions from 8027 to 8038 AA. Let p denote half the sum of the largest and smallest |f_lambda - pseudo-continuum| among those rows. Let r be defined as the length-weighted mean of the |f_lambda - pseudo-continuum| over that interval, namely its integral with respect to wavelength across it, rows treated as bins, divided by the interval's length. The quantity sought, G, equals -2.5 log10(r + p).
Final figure 0.2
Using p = 0.41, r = 0.43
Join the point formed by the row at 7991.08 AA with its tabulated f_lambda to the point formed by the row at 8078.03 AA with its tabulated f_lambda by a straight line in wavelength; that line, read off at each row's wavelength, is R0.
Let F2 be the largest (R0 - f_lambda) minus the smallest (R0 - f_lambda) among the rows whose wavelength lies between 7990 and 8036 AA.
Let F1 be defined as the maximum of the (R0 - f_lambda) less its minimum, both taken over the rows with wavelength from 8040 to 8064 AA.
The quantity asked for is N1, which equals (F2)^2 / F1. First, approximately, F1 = 0.43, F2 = 0.571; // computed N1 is 0.8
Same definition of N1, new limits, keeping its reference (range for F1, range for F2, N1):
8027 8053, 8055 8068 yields 0.1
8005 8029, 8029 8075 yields 0.6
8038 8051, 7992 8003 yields 0.1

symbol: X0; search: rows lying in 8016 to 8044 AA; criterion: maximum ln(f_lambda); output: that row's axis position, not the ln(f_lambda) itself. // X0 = 8029.82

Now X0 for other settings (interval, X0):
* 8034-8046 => 8035.37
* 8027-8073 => 8029.82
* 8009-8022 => 8020.58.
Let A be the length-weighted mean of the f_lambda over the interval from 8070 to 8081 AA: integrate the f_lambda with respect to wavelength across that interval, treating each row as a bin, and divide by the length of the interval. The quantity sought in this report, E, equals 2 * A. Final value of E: 30.4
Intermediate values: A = 15.20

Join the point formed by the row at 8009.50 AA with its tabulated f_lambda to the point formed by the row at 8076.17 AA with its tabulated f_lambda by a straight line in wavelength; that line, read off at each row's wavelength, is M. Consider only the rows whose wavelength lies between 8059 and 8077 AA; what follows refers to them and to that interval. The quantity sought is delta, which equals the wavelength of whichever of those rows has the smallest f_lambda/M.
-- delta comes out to 8076.17 AA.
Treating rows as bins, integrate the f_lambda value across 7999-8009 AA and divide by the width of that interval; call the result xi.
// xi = 15.4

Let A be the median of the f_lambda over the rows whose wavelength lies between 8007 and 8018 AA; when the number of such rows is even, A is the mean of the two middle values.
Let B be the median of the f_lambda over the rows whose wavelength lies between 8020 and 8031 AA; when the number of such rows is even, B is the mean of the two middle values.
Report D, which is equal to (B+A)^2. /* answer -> 936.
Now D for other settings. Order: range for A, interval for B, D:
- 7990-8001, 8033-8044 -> 951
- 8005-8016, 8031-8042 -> 937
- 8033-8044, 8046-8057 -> 928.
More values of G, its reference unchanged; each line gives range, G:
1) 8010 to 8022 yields 2.0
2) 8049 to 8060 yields 1.6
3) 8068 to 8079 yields 1.7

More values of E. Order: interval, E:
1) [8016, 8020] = 30.3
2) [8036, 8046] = 30.6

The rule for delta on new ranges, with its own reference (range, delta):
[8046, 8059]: 8048.33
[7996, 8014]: 8013.19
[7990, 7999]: 7991.08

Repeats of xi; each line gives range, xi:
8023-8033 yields 15.5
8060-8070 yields 15.3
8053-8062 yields 15.3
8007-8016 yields 15.1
